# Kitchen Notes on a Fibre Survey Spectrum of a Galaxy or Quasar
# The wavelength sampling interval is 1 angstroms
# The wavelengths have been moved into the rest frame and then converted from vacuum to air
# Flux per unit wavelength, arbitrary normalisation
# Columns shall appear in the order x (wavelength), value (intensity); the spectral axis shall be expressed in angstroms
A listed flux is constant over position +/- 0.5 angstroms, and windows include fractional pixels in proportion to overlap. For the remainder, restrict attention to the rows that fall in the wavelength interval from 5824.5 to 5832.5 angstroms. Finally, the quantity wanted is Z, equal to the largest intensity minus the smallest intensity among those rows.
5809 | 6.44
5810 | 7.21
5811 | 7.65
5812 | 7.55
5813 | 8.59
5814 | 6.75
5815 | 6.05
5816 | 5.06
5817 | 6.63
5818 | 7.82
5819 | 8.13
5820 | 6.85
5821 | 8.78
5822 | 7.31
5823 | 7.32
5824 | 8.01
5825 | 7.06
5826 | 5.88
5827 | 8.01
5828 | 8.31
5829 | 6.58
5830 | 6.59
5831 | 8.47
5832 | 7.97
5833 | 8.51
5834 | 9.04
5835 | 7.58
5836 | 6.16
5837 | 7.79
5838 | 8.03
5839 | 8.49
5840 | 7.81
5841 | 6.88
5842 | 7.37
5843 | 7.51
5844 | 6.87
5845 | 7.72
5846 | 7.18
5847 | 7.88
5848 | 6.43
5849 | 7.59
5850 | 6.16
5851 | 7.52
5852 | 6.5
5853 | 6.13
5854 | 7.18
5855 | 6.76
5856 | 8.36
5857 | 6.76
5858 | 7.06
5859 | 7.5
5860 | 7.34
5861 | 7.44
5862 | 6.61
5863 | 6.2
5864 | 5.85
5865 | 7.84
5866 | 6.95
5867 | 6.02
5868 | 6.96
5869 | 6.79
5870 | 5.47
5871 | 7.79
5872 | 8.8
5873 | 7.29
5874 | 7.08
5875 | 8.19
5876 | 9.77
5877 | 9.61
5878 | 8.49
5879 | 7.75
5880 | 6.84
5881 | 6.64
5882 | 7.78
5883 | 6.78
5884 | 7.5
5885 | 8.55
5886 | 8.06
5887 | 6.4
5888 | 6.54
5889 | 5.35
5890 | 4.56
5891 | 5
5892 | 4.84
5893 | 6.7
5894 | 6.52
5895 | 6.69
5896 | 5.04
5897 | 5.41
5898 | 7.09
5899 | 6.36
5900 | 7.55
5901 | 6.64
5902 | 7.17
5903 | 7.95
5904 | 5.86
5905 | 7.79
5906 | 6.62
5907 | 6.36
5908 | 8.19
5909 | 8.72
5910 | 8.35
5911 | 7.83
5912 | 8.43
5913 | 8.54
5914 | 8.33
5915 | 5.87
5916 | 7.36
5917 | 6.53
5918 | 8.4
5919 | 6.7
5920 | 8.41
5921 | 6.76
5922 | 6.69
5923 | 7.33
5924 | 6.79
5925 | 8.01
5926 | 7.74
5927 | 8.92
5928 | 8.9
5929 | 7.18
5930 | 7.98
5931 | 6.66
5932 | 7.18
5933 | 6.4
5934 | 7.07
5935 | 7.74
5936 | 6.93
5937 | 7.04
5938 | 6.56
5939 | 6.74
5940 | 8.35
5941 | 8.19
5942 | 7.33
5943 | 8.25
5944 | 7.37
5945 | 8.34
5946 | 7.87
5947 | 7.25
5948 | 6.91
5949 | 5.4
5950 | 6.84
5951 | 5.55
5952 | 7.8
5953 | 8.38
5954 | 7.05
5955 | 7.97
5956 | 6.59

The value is 2.59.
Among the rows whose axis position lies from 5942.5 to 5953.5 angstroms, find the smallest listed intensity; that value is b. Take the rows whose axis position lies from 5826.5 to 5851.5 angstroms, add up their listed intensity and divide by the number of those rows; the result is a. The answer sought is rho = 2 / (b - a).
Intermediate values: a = 7.54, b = 5.4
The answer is -0.9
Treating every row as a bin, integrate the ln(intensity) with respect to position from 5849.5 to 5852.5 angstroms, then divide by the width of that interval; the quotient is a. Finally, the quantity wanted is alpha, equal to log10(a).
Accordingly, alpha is 0.279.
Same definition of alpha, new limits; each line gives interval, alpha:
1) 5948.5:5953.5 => 0.279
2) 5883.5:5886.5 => 0.319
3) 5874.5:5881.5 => 0.321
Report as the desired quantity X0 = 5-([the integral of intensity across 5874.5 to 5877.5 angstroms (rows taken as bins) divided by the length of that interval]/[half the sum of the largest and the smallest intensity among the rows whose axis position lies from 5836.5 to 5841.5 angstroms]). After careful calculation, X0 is 3.80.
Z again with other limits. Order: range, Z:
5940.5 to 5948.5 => 1.43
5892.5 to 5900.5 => 2.51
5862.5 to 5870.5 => 2.37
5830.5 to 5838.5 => 2.88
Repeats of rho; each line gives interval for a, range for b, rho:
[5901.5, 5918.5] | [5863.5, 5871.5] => -1.0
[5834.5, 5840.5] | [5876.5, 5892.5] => -0.6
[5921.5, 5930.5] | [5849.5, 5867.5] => -1.1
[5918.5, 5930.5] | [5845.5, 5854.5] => -1.3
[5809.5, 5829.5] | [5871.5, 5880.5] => -4.6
